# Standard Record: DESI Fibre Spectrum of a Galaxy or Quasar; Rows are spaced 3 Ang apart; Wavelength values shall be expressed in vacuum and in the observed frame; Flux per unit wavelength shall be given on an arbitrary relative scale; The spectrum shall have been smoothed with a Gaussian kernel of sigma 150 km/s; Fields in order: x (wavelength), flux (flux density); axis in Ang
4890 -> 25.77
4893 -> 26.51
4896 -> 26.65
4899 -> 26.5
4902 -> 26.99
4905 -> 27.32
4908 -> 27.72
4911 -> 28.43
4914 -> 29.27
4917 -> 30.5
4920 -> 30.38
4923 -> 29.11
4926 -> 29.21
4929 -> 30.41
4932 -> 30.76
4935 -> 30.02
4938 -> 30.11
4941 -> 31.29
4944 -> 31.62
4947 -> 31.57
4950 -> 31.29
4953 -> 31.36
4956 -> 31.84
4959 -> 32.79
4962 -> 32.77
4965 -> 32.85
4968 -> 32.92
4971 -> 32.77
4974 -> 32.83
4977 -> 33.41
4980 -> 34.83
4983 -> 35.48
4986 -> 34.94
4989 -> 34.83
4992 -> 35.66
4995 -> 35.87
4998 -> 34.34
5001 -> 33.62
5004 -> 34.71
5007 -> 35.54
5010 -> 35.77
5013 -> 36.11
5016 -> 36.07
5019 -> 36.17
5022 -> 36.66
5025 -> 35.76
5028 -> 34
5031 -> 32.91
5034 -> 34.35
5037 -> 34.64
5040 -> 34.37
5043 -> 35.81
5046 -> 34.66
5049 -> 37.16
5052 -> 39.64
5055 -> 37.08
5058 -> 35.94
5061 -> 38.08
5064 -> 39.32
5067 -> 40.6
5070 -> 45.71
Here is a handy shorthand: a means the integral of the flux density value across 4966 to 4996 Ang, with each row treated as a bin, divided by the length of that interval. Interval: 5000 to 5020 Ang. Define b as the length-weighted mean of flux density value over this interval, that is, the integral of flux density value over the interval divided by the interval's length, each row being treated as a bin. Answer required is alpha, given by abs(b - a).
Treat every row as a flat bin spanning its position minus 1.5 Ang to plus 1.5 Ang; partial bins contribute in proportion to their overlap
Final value 1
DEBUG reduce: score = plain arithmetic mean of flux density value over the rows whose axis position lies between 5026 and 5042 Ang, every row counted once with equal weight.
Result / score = 34.1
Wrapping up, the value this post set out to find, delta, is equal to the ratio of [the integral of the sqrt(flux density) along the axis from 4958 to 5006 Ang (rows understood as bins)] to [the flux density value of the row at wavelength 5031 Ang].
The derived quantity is 8.5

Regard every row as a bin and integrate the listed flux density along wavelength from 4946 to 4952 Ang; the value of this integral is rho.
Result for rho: 188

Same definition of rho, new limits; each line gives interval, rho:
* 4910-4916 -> 174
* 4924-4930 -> 178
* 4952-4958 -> 190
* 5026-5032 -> 202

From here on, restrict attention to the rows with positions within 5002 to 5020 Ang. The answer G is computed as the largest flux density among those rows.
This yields 36.17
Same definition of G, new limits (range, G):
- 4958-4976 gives 32.92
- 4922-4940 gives 30.76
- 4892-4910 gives 27.72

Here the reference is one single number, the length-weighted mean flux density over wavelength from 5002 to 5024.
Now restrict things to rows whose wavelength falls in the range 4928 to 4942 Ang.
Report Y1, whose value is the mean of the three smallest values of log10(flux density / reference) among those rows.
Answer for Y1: -0.07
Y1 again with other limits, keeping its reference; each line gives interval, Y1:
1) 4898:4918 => -0.12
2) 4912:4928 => -0.09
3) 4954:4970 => -0.04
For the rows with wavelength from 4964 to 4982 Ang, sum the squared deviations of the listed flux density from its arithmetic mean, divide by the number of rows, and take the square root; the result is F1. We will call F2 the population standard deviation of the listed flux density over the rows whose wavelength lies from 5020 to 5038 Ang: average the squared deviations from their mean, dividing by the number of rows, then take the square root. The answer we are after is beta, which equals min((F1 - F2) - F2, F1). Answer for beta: -1.7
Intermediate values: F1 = 0.73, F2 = 1.21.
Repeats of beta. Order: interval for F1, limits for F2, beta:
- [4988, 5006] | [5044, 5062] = -2.4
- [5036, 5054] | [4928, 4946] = 0.7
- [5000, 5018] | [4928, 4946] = -0.3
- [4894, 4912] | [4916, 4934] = -0.6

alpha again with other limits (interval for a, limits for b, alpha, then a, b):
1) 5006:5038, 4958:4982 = 2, 35.3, 33.2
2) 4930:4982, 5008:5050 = 3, 32.1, 35.3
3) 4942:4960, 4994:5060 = 4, 31.7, 35.5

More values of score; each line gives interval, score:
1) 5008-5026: 36.1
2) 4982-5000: 35.2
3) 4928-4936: 30.4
